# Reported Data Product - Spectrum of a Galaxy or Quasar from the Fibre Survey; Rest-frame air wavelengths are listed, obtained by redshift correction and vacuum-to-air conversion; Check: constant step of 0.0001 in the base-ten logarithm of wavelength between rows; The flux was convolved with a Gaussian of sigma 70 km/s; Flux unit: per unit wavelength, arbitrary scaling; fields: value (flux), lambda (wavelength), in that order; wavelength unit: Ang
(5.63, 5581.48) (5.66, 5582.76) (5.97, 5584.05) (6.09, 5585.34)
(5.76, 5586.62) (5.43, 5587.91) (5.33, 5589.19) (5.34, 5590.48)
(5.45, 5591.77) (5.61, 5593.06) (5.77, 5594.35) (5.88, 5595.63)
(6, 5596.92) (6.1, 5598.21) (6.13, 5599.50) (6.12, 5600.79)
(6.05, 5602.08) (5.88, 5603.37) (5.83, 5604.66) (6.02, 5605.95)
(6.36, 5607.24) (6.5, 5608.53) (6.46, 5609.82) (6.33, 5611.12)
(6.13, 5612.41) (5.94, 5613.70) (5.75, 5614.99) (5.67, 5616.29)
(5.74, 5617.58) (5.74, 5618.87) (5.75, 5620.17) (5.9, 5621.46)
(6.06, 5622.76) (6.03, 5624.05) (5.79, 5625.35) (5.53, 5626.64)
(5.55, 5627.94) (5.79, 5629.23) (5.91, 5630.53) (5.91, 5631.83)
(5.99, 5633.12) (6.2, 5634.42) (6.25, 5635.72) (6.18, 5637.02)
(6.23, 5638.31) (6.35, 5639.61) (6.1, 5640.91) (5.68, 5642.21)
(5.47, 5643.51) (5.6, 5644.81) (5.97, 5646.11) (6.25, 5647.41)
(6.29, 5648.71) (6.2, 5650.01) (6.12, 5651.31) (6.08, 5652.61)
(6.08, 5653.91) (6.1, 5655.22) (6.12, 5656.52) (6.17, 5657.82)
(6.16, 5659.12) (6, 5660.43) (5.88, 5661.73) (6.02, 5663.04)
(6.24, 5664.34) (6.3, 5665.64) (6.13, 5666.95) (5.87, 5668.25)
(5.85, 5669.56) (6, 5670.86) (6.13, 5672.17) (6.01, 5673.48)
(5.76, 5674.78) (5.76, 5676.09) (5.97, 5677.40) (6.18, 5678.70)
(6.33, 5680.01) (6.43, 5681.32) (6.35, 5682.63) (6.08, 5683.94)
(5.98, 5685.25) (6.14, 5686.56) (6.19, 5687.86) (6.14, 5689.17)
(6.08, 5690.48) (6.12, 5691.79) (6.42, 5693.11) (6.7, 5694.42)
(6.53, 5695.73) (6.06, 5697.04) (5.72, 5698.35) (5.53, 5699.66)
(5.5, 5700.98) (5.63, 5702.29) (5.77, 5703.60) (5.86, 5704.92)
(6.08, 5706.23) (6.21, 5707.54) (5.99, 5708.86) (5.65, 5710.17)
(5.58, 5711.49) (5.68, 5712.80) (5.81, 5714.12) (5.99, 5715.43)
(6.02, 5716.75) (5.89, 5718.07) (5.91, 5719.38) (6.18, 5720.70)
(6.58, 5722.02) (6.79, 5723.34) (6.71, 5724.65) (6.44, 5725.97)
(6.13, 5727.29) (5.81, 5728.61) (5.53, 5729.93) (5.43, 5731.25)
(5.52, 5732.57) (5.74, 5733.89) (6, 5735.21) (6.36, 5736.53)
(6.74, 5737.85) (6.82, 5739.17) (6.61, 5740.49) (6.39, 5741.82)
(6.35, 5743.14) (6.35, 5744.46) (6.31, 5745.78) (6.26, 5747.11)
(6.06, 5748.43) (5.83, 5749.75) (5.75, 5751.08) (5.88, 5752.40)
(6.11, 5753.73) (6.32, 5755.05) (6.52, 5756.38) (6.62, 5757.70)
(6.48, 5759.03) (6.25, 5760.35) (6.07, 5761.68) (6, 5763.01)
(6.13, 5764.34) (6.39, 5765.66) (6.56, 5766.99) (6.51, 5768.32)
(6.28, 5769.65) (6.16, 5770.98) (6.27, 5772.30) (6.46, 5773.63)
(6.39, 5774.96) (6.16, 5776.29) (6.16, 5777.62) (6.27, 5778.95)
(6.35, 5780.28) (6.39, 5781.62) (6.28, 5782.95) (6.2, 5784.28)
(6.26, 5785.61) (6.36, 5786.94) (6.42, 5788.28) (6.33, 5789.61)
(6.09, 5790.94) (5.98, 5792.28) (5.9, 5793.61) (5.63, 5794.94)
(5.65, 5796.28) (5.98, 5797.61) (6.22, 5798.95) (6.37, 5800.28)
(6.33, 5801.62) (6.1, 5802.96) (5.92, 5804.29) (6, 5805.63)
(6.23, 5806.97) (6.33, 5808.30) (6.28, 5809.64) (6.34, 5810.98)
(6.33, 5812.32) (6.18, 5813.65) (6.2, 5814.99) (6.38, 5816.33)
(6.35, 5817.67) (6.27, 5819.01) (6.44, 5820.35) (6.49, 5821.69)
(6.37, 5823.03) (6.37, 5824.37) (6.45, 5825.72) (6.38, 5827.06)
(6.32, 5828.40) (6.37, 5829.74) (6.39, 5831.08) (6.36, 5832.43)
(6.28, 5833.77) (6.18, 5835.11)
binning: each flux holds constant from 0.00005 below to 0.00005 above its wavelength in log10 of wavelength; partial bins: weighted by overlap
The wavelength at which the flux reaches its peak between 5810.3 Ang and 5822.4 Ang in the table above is 5821.69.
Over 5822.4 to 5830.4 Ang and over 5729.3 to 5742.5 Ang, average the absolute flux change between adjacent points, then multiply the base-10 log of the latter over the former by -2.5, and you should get -1.5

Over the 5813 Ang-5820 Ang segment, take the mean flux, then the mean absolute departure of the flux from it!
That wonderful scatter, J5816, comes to 0.071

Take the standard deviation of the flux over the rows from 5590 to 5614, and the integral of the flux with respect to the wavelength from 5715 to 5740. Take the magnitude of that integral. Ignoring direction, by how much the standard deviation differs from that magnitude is 153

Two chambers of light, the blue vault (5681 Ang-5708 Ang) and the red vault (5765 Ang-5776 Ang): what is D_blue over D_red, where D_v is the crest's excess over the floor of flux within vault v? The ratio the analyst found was 3.00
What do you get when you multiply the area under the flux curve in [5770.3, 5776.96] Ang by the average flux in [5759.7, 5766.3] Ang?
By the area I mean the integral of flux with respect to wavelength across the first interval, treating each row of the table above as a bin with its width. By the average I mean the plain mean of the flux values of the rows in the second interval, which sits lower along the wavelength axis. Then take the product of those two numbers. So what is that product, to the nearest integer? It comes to 258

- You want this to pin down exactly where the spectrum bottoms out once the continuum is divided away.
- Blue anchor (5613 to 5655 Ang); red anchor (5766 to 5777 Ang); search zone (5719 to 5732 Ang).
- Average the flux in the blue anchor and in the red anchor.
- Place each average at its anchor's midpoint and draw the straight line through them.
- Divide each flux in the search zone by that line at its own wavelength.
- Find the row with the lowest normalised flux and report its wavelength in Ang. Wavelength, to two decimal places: 5731.25 Ang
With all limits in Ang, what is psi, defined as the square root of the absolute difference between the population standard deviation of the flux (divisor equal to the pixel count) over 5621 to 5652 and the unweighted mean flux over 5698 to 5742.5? 2.40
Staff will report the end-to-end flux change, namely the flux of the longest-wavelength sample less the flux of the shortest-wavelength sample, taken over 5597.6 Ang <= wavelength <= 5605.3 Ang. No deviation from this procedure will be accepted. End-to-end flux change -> -0.3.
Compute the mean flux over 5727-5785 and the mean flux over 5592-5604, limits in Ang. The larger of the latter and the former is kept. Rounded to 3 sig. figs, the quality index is 6.21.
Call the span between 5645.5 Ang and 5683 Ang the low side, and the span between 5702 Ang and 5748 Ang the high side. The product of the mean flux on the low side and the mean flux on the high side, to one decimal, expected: 37.1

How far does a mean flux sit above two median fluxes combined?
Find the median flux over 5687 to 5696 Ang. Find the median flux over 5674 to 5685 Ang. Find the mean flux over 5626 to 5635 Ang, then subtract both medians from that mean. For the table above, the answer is -6.48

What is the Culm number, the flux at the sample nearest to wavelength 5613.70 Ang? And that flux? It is 5.94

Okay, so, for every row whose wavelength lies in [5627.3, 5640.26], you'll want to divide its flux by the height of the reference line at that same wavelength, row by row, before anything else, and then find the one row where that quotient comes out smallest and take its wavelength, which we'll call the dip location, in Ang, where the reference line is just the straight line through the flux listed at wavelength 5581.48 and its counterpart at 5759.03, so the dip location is 5627.94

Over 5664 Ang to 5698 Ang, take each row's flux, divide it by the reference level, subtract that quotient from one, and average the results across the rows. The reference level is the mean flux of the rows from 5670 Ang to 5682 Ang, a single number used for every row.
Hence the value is -0.013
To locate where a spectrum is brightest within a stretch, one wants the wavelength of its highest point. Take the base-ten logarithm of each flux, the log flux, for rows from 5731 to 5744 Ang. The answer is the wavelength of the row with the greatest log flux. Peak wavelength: 5739.17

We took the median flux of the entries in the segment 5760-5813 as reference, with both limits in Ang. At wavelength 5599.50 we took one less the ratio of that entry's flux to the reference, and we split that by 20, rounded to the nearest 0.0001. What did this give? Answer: 0.0011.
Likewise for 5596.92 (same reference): 0.0021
